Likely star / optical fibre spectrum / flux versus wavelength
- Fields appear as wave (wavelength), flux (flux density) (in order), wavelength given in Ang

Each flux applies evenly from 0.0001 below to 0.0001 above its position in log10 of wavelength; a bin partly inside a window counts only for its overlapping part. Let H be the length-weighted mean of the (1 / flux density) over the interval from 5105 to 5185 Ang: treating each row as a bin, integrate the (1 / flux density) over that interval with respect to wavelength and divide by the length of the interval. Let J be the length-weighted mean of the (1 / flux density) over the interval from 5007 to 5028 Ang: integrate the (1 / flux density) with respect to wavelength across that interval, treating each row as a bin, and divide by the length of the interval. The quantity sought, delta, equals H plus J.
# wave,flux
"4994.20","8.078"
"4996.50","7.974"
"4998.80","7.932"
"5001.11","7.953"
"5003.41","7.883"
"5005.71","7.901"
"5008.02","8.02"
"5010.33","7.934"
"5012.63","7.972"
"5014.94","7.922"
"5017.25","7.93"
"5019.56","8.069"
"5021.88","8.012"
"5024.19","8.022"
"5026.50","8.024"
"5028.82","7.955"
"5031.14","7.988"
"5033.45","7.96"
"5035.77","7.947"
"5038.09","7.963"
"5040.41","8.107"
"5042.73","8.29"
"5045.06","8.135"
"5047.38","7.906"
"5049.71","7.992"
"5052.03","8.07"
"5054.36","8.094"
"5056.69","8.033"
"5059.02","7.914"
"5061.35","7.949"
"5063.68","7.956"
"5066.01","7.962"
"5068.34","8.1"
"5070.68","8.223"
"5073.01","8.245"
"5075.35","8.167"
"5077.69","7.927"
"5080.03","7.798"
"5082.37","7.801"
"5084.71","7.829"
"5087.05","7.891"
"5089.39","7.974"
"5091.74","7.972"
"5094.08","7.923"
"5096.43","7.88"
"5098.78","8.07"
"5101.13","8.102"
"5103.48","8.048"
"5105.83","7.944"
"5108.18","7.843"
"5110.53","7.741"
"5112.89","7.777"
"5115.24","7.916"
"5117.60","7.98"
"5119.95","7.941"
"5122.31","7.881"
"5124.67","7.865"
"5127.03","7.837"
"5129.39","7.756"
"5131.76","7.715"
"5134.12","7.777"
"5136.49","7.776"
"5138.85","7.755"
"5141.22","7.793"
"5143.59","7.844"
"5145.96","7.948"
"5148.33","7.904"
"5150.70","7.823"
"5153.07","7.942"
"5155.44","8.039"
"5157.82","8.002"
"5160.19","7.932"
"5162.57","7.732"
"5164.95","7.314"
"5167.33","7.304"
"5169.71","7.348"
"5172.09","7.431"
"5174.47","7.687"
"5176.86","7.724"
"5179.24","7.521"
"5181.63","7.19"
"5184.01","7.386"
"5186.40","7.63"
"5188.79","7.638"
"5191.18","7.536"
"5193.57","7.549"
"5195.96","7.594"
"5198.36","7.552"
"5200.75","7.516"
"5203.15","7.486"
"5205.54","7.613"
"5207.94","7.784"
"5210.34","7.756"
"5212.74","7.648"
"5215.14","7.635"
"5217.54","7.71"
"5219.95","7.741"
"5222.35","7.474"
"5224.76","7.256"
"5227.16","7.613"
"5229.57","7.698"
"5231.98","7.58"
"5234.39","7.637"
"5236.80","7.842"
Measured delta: 0.254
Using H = 0.129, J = 0.125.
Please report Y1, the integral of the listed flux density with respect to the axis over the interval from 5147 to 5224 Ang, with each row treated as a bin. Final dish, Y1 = 587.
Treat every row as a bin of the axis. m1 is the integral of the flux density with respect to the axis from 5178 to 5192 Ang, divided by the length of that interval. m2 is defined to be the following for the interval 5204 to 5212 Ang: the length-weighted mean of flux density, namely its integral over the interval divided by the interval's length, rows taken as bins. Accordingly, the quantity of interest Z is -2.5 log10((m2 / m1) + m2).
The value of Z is -2.35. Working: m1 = 7.49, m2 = 7.71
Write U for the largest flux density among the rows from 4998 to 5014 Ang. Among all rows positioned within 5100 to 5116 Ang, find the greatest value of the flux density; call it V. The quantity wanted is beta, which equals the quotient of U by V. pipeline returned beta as 0.990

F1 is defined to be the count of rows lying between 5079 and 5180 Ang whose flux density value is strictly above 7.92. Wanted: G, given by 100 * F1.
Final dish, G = 1400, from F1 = 14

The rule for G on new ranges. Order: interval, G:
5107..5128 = 200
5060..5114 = 1500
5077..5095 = 400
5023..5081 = 2200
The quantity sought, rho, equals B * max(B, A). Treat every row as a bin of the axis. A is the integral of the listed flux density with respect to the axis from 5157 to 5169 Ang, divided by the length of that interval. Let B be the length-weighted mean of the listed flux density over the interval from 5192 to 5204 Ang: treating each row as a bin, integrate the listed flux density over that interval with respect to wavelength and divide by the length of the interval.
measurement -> 58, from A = 7.6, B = 7.5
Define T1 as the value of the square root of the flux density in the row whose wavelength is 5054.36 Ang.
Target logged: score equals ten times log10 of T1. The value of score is 4.54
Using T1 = 2.84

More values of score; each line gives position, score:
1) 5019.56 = 4.53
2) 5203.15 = 4.37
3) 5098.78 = 4.53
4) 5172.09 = 4.36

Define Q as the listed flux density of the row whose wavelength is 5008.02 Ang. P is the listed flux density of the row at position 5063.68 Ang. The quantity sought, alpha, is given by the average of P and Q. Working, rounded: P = 7.956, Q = 8.02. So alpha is 7.99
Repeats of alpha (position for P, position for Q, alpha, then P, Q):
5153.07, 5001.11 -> 7.95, 7.942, 7.953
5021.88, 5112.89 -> 7.89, 8.012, 7.777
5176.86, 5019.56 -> 7.90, 7.724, 8.069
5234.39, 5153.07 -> 7.79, 7.637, 7.942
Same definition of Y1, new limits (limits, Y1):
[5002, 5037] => 279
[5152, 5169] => 132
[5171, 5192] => 158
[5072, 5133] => 483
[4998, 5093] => 759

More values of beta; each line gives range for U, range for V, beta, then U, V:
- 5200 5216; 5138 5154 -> 0.979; 7.784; 7.948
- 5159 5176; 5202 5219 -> 1.019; 7.932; 7.784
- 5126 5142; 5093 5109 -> 0.967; 7.837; 8.102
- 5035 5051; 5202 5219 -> 1.065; 8.29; 7.784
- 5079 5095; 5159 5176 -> 1.005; 7.974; 7.932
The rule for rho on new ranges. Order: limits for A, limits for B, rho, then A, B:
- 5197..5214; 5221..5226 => 56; 7.6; 7.4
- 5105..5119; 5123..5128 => 62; 7.9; 7.9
